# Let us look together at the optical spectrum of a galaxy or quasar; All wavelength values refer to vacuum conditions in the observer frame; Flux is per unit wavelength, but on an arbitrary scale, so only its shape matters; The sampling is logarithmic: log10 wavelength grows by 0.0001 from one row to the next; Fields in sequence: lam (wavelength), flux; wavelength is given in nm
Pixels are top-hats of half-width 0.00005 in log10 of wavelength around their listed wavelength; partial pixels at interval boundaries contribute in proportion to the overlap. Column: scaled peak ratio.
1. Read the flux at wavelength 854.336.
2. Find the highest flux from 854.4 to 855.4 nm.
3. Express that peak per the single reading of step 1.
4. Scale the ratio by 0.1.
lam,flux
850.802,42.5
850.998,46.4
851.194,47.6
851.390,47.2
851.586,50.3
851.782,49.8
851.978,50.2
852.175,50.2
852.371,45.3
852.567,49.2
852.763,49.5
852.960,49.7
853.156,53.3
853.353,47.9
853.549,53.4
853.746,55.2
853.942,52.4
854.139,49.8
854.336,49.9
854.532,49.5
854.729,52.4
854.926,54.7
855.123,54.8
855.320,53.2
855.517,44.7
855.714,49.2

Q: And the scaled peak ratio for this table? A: 0.110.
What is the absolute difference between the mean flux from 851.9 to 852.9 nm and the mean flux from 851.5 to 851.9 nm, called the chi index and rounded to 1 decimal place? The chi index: 1.2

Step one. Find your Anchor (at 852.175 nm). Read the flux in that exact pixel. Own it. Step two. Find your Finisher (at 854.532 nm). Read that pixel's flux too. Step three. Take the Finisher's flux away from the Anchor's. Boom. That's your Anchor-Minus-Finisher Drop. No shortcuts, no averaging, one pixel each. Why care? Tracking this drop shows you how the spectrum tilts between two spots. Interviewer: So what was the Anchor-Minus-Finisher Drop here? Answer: 1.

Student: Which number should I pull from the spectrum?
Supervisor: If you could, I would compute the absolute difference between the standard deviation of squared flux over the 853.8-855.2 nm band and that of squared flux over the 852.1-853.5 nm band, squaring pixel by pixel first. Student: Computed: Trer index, 1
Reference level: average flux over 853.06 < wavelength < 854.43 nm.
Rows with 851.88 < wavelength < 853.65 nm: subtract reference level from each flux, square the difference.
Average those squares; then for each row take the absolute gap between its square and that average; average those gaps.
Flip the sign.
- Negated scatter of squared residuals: -8.3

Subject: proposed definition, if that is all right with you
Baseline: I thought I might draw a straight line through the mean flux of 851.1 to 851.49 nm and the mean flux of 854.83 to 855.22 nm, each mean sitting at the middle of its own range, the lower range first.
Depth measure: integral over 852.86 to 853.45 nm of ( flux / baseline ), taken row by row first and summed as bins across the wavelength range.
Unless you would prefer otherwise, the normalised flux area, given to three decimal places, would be 0.581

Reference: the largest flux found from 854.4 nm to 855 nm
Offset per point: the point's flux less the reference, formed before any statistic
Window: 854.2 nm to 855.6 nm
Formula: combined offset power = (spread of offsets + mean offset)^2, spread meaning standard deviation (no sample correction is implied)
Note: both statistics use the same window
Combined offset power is 0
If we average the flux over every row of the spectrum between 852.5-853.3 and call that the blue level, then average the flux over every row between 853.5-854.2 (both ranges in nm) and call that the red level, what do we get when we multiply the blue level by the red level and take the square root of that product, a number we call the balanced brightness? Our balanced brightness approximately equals 51.5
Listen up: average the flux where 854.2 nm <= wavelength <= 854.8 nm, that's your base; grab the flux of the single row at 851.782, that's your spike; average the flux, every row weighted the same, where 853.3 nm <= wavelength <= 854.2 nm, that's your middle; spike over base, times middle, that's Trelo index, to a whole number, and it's 51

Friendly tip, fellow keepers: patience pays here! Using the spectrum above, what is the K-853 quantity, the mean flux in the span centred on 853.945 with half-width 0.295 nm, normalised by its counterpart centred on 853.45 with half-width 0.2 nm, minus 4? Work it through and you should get -2.96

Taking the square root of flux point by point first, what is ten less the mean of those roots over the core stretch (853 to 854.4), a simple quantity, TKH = 2.81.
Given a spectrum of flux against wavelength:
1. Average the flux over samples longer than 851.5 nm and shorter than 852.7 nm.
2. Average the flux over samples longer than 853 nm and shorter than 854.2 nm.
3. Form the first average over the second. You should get 0.946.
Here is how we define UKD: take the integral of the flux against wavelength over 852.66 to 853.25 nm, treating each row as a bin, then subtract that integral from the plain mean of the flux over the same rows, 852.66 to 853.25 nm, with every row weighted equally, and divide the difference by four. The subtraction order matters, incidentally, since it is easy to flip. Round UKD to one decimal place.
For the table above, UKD 5.2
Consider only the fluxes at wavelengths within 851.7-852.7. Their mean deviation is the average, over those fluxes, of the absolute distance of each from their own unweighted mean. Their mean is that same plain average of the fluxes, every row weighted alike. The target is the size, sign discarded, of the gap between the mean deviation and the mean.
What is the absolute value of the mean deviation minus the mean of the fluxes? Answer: 47.5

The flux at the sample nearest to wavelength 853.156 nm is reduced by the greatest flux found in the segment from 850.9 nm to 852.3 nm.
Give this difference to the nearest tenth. 3.0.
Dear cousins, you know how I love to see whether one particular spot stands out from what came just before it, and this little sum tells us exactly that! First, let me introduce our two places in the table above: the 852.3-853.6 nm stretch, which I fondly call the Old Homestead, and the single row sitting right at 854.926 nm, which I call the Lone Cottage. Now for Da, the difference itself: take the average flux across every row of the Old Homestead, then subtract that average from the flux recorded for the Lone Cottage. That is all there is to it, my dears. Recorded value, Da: 5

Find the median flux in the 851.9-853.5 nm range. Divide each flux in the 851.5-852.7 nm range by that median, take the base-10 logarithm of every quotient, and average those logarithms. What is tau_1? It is -0.004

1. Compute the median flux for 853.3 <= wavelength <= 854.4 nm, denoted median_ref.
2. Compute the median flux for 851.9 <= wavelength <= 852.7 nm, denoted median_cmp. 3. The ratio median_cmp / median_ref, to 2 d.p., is 0.97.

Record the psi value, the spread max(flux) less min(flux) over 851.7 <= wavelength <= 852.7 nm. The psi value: 4.9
